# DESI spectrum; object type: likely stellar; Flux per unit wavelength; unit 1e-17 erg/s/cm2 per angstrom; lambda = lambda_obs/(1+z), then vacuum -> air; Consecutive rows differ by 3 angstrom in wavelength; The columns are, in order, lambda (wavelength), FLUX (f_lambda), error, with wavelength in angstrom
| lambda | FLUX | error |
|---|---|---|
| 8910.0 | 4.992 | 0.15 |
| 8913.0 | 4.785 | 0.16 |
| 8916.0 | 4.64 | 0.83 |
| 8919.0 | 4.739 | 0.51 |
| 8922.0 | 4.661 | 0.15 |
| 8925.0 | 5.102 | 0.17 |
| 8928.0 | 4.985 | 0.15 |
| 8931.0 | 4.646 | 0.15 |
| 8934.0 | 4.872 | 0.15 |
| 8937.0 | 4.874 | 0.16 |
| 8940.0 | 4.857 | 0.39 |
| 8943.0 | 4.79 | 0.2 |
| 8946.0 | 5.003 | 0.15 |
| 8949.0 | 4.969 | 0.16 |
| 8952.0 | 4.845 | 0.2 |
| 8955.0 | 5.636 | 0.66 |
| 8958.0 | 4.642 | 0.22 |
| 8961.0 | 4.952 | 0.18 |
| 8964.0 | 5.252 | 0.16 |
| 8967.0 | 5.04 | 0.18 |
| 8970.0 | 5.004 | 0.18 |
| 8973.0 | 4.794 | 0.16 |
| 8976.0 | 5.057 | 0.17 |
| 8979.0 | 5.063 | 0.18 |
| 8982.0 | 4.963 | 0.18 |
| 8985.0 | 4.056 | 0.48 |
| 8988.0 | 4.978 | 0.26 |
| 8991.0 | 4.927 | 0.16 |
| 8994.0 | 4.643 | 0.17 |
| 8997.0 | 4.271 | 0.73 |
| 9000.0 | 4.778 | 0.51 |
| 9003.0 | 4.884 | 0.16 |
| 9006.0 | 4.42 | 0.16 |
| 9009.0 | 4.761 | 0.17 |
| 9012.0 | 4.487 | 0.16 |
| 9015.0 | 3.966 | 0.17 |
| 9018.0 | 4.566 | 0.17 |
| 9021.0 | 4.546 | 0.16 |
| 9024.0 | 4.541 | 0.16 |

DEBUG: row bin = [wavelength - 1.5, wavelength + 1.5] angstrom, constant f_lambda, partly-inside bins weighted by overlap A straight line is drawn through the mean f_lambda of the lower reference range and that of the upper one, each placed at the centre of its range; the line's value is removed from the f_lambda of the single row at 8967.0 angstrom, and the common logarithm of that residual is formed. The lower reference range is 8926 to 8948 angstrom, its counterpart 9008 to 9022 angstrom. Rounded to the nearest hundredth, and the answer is -0.48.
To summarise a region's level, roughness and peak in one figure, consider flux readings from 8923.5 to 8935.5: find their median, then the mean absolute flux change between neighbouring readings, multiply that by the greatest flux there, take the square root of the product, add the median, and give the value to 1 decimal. 6.0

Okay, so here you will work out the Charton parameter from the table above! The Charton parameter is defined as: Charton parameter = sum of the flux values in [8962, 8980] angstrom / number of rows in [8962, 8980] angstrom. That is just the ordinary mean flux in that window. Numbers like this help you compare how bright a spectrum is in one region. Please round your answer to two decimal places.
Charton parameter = 5.03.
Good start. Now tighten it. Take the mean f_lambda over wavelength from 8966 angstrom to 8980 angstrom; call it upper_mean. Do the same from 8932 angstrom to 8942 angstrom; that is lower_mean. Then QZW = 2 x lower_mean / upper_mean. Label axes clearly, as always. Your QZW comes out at 1.95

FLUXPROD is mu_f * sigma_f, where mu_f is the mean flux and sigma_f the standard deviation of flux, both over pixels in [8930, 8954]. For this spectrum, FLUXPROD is 0.5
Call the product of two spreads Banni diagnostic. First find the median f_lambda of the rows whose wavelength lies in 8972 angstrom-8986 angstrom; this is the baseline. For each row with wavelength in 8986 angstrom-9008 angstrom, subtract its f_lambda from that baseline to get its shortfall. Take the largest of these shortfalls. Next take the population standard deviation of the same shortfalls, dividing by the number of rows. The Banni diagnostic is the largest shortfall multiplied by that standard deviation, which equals 0.17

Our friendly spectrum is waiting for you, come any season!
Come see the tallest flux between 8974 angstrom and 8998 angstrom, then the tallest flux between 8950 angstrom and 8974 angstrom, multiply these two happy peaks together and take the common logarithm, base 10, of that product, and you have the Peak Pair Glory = 1.46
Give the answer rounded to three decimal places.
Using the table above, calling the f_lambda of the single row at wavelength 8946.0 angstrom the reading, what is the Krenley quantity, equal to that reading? 5.003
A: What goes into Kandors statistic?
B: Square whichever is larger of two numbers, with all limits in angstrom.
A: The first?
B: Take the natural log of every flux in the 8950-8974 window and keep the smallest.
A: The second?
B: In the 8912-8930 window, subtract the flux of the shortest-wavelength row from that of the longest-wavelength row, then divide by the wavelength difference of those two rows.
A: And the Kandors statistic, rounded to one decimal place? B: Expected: 2.4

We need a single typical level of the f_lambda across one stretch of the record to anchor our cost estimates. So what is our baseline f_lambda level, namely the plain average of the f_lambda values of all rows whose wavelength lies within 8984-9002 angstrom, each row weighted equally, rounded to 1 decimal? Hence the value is 4.6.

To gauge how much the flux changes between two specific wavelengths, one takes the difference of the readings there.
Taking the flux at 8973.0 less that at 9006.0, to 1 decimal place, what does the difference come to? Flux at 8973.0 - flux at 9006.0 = 0.4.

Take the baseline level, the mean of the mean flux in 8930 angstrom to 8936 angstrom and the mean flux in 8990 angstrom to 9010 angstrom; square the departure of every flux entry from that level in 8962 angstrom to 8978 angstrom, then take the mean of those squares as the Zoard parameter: 0.12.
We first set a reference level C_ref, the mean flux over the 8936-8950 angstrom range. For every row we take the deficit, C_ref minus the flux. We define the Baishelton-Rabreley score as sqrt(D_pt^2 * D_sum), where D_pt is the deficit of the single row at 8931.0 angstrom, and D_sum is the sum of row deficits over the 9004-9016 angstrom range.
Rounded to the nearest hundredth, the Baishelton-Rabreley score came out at 0.35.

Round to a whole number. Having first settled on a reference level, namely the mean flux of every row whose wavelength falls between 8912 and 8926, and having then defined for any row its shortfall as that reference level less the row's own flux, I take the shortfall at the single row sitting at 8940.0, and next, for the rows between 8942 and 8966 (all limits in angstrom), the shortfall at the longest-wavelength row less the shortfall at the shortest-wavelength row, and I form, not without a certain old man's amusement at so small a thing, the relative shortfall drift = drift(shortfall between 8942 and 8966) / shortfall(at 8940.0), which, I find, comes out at 6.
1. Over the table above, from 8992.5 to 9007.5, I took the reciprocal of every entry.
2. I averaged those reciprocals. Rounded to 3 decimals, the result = 0.218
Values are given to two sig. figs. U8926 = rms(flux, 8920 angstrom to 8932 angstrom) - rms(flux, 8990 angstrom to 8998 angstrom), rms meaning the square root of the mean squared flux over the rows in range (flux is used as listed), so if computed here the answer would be 0.23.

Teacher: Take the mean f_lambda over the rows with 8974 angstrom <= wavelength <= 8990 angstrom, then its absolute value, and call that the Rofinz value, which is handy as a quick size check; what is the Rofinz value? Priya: 4.8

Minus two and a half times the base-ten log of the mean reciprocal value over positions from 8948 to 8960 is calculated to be 1.747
